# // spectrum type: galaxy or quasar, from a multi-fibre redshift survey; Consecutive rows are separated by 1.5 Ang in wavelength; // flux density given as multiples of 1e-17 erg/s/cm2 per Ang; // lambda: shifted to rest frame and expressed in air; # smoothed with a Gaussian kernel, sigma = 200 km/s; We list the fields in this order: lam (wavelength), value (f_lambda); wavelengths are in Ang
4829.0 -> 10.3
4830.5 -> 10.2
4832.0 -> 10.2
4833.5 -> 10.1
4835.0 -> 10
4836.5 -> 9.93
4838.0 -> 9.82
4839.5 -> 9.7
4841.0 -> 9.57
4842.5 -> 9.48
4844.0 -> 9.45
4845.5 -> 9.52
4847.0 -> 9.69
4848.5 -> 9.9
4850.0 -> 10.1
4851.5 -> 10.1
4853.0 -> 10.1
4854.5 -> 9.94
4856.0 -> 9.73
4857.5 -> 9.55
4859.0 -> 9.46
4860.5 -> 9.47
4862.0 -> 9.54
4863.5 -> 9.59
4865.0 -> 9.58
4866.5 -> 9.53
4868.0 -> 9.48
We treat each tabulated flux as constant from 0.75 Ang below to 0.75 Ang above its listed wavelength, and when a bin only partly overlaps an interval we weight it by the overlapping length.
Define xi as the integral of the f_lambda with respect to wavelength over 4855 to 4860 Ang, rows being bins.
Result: 48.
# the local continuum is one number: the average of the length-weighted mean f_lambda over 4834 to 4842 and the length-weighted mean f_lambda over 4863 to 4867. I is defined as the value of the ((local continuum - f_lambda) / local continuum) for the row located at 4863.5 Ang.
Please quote 0.010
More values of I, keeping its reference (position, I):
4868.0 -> 0.021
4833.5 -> -0.043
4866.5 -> 0.016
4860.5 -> 0.022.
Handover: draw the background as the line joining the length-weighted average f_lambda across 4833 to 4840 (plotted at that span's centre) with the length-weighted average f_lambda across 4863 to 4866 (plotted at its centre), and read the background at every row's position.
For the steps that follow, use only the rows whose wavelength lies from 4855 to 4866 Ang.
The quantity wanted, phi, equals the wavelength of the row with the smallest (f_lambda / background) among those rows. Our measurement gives 4859.0 Ang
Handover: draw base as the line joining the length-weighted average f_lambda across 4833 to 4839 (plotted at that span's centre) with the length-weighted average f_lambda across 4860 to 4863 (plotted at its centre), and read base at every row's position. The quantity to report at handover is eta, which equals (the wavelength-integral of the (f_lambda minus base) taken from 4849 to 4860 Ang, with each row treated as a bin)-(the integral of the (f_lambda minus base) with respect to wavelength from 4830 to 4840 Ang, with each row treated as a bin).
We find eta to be 2.0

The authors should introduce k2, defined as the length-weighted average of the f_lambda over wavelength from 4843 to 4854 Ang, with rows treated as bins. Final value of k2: 9.8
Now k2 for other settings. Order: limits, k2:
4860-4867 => 9.5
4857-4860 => 9.5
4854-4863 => 9.6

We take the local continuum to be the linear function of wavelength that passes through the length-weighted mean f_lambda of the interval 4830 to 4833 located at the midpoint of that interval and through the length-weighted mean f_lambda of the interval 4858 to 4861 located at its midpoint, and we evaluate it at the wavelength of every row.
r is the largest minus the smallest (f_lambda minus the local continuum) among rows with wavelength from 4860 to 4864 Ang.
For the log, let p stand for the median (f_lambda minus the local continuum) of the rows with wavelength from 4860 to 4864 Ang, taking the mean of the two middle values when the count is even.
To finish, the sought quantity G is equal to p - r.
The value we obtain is -0.1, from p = 0.133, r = 0.20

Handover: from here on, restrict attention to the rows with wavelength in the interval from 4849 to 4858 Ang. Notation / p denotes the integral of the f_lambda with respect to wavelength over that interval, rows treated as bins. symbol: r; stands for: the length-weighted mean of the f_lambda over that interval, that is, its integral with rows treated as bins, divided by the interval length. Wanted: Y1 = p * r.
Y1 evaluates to 887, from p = 89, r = 9.9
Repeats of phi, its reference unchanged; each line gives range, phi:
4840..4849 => 4844.0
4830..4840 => 4839.5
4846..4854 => 4847.0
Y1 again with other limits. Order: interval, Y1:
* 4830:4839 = 905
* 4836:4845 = 838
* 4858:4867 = 817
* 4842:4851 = 848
